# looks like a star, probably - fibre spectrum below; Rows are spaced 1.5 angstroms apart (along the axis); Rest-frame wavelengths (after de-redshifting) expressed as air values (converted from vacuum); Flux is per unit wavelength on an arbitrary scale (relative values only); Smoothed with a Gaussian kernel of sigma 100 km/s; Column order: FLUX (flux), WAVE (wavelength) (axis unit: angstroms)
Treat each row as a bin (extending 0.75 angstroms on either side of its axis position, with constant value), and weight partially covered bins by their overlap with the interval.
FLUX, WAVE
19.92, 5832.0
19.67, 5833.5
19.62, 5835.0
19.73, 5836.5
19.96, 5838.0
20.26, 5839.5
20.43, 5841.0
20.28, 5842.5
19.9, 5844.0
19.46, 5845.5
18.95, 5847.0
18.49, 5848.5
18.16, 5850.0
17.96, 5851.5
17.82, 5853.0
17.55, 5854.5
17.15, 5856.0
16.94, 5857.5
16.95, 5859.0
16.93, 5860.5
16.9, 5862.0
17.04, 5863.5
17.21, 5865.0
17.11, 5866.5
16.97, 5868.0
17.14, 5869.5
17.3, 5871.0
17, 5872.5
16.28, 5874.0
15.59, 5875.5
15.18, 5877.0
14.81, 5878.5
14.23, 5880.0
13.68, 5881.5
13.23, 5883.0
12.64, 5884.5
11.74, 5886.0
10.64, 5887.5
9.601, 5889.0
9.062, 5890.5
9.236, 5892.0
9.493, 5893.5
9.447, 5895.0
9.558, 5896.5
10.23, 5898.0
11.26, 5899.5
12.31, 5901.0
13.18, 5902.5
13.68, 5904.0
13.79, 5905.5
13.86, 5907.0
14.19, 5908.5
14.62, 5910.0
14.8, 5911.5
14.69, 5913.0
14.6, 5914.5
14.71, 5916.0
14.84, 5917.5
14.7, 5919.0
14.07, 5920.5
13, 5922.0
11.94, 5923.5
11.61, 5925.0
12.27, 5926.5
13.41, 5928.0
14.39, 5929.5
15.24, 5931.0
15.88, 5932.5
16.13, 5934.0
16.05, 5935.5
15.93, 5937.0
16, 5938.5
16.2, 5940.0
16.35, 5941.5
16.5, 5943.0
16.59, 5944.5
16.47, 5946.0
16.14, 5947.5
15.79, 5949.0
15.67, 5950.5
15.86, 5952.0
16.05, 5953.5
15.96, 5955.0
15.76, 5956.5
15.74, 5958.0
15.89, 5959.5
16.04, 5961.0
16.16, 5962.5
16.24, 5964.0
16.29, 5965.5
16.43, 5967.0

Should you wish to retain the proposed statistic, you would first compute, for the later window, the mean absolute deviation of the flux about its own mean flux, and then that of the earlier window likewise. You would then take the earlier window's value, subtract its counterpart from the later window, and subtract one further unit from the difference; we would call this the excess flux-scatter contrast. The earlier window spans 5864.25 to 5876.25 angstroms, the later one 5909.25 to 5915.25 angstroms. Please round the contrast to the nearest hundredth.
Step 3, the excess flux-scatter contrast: -0.62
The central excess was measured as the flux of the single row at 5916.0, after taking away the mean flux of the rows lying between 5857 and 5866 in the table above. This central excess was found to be -2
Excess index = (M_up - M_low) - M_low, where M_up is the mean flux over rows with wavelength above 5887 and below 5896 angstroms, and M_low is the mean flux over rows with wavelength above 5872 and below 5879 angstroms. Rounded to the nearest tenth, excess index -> -22.0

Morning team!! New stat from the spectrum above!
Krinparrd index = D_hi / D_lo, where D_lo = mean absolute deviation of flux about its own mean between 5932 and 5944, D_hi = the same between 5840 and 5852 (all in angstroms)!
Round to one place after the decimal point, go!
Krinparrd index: 4.9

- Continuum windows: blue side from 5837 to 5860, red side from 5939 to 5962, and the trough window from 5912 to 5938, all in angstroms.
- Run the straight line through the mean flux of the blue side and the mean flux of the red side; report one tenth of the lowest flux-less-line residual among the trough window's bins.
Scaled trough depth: -0.5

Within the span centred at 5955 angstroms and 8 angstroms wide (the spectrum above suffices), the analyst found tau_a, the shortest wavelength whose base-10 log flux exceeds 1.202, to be 5953.5 angstroms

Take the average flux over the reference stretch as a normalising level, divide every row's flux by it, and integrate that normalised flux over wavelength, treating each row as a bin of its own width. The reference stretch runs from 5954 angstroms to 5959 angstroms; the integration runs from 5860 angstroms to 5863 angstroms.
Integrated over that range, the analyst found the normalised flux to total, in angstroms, 3.21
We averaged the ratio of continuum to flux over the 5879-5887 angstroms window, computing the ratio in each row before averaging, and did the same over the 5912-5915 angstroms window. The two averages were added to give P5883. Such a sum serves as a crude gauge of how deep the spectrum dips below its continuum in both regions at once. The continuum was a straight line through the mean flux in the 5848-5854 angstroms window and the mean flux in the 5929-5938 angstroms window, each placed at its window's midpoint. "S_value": 2.4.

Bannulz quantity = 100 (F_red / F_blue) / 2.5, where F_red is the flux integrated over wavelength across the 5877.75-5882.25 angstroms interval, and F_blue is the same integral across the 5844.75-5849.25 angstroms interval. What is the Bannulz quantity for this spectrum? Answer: 30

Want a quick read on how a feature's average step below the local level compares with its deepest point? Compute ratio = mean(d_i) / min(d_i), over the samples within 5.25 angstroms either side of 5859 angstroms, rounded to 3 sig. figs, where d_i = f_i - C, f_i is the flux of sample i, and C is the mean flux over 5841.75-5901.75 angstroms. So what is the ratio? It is 1.09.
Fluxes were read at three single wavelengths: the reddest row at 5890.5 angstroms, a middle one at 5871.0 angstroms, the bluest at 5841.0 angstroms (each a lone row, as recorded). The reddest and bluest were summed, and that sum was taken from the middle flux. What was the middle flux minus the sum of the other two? -12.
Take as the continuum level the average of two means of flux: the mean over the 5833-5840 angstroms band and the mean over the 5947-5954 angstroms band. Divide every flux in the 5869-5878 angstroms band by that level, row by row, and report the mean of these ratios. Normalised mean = 0.92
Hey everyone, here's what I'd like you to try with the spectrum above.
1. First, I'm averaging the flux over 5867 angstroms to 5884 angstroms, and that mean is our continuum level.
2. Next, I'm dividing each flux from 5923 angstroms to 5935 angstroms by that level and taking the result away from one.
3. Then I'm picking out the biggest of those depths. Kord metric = 0.25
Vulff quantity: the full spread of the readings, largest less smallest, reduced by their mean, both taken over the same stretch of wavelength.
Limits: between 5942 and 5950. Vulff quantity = -15.5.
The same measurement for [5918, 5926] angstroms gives -10.0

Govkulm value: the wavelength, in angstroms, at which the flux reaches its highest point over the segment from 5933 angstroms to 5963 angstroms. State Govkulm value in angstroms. 5944.5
